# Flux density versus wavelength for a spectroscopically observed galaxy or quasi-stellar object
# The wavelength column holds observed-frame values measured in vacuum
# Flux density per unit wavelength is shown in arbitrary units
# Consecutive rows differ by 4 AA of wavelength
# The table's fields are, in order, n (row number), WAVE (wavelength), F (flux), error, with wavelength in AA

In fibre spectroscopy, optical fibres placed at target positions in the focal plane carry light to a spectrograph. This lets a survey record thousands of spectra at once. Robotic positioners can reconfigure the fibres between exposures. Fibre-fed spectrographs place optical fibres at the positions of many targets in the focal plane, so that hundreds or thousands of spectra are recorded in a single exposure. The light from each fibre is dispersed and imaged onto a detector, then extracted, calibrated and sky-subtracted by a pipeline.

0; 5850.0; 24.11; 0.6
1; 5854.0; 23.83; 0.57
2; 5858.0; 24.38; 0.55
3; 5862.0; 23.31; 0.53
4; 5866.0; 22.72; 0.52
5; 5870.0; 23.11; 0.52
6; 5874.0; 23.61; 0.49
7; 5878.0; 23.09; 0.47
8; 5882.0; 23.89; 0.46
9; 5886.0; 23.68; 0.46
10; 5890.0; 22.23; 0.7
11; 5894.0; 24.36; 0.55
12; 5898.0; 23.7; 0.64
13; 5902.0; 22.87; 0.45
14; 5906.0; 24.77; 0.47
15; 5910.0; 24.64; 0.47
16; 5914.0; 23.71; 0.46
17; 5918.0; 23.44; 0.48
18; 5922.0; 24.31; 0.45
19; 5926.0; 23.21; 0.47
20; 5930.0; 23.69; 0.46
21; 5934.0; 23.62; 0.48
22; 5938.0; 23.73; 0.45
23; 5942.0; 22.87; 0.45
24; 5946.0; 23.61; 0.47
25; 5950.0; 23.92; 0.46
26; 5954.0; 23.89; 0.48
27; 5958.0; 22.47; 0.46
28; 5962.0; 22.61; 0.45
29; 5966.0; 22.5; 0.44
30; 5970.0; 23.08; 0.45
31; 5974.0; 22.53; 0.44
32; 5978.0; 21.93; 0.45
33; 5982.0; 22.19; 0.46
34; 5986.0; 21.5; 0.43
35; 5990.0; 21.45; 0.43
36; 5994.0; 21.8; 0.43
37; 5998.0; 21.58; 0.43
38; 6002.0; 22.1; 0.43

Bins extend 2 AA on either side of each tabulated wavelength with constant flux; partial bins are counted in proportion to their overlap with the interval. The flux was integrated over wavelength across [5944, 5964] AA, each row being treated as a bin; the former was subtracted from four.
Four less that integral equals -462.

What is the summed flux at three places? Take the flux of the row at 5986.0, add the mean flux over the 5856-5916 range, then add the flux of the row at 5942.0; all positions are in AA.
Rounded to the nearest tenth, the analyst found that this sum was 68.0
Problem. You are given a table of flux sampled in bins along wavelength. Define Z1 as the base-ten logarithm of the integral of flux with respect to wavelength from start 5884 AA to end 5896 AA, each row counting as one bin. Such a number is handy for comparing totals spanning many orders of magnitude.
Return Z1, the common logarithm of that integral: 2.45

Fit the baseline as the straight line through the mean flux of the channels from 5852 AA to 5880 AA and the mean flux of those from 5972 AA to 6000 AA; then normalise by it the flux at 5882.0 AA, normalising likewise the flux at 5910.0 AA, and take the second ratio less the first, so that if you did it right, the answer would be 0.05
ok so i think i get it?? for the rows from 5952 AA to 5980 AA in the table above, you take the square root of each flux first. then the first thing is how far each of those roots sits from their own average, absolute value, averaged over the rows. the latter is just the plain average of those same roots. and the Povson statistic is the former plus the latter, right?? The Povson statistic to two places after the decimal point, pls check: 4.81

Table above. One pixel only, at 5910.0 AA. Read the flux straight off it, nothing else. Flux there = 24.64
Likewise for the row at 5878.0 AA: 23.09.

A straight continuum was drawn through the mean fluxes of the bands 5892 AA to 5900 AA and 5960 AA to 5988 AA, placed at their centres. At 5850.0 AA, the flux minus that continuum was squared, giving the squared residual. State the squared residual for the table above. 0.8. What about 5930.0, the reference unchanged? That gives 0.2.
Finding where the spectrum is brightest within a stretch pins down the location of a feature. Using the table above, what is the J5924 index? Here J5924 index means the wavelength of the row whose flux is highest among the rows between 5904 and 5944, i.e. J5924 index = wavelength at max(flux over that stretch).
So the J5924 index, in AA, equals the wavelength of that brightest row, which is 5906.0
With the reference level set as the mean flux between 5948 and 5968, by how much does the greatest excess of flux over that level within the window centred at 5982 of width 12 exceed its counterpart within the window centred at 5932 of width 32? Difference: -2.1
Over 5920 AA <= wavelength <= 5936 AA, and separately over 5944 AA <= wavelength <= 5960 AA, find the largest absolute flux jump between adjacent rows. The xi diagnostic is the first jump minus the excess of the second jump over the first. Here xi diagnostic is 0.8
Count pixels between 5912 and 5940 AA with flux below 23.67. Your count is 3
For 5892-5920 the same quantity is 2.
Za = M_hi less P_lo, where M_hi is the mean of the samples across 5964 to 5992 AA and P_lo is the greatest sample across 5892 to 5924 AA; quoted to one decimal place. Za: -2.6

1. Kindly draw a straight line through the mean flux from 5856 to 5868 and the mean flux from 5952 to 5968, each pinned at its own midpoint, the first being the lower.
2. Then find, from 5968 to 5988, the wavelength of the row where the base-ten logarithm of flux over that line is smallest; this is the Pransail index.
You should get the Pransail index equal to 5986.0 AA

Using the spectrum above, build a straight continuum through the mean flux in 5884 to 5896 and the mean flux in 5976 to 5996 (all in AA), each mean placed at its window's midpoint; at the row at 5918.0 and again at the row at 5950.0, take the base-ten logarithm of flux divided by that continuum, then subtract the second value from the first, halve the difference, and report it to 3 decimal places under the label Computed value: -0.010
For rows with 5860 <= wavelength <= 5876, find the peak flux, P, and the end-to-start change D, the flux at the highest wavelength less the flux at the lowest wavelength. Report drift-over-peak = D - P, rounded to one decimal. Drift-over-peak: -23.3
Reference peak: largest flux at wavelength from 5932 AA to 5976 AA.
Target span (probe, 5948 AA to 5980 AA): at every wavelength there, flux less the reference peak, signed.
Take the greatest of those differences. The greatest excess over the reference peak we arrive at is 0.0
